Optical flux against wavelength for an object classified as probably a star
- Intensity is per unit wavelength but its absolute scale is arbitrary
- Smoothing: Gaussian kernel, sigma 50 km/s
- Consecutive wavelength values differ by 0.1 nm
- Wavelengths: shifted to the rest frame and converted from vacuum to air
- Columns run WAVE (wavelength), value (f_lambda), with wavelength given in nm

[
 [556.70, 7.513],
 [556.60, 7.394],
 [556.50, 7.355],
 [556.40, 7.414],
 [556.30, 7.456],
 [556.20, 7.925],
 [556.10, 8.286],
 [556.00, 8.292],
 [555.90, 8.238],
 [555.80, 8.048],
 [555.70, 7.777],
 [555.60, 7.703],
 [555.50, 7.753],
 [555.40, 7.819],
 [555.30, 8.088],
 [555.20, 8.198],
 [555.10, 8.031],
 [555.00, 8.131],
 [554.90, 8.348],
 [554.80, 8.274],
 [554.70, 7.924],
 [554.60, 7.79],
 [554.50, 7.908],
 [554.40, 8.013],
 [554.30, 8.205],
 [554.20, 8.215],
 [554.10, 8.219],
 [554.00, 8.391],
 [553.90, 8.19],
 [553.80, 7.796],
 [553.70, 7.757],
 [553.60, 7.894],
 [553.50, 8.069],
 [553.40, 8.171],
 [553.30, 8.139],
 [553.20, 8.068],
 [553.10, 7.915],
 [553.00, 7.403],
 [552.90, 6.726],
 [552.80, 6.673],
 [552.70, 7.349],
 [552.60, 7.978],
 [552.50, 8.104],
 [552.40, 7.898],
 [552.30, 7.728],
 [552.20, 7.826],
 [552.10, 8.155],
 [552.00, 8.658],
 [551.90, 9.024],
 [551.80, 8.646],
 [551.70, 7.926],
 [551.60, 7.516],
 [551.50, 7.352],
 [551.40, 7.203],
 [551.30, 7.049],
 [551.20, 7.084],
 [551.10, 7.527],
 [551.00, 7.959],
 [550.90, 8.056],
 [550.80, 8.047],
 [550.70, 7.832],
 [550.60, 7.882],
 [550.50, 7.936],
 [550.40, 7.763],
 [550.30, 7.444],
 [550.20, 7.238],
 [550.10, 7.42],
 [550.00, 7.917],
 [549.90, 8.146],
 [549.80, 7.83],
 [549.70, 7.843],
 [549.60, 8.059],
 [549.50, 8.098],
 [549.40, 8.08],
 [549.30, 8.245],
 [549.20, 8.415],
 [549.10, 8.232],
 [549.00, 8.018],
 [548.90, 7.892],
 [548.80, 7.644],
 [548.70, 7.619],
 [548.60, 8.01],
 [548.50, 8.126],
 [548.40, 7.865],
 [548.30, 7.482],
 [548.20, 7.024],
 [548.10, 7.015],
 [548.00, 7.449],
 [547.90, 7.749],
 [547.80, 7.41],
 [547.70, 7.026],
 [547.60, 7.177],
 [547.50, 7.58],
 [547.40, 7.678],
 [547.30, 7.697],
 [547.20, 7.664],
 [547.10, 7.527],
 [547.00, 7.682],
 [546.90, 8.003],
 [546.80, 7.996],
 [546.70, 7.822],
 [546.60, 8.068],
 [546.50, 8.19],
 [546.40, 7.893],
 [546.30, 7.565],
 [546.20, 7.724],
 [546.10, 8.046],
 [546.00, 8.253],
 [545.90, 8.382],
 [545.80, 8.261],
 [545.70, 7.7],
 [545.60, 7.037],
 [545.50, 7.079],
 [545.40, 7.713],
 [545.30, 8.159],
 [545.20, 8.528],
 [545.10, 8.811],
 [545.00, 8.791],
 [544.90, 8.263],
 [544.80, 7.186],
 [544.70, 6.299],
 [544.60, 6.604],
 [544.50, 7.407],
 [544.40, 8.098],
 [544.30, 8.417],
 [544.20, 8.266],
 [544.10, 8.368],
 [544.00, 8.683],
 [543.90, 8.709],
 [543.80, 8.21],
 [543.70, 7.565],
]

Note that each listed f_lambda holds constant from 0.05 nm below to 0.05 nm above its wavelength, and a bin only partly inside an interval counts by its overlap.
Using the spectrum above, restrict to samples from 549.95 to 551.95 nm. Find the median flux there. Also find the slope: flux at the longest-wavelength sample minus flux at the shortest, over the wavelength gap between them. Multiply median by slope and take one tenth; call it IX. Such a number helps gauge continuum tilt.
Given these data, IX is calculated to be 0.45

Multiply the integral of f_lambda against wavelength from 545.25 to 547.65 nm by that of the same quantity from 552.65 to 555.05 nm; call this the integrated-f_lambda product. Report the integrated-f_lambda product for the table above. 354.3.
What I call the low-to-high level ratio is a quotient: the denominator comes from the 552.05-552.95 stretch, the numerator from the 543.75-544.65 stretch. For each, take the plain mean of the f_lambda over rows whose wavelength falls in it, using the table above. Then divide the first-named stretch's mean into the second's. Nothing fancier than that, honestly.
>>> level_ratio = 1.06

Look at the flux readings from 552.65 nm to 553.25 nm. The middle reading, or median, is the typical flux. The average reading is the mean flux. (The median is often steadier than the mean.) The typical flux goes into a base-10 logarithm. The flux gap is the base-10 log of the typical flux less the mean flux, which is -6.5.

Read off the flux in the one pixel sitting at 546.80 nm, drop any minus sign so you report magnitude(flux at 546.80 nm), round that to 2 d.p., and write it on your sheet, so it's 8.00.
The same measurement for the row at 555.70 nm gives 7.78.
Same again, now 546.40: 7.89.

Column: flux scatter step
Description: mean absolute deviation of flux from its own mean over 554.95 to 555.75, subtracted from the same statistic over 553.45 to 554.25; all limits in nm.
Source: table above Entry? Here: 0.01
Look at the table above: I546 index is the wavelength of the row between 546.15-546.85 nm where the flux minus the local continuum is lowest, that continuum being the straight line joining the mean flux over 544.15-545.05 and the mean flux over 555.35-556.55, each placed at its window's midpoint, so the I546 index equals 546.30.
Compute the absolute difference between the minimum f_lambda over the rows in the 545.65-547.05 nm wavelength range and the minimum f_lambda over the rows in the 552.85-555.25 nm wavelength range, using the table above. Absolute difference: 0.8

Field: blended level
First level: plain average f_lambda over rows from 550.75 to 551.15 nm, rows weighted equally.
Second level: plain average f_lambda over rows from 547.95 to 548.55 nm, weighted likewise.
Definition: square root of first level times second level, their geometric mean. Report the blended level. 7.69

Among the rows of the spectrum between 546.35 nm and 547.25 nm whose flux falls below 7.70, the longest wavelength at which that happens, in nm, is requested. 547.20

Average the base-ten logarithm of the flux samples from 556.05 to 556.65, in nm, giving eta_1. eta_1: 0.88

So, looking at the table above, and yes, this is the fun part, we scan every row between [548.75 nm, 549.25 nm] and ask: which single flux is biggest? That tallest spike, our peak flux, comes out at 8.415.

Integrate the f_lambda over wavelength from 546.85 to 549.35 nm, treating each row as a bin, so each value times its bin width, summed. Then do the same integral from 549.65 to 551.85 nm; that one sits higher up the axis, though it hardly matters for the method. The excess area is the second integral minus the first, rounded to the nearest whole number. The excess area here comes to -2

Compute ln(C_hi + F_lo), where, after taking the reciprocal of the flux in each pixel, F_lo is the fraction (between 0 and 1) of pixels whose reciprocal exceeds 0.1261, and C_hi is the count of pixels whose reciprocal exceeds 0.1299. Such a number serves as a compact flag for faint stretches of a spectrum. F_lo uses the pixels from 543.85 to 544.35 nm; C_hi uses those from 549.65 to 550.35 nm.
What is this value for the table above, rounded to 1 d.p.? 1.1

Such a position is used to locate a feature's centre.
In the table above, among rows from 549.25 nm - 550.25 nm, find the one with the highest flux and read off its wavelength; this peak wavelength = 549.30 nm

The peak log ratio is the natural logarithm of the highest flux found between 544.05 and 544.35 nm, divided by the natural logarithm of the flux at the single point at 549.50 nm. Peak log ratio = 1.02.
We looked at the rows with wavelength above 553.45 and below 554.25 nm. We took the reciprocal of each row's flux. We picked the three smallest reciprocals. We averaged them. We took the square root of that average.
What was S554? 0.348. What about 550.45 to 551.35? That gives 0.353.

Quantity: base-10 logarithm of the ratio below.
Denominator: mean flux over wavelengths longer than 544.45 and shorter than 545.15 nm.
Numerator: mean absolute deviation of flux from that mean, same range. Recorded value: -0.95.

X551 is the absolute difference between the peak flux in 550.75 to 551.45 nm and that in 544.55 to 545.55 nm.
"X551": 0.8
